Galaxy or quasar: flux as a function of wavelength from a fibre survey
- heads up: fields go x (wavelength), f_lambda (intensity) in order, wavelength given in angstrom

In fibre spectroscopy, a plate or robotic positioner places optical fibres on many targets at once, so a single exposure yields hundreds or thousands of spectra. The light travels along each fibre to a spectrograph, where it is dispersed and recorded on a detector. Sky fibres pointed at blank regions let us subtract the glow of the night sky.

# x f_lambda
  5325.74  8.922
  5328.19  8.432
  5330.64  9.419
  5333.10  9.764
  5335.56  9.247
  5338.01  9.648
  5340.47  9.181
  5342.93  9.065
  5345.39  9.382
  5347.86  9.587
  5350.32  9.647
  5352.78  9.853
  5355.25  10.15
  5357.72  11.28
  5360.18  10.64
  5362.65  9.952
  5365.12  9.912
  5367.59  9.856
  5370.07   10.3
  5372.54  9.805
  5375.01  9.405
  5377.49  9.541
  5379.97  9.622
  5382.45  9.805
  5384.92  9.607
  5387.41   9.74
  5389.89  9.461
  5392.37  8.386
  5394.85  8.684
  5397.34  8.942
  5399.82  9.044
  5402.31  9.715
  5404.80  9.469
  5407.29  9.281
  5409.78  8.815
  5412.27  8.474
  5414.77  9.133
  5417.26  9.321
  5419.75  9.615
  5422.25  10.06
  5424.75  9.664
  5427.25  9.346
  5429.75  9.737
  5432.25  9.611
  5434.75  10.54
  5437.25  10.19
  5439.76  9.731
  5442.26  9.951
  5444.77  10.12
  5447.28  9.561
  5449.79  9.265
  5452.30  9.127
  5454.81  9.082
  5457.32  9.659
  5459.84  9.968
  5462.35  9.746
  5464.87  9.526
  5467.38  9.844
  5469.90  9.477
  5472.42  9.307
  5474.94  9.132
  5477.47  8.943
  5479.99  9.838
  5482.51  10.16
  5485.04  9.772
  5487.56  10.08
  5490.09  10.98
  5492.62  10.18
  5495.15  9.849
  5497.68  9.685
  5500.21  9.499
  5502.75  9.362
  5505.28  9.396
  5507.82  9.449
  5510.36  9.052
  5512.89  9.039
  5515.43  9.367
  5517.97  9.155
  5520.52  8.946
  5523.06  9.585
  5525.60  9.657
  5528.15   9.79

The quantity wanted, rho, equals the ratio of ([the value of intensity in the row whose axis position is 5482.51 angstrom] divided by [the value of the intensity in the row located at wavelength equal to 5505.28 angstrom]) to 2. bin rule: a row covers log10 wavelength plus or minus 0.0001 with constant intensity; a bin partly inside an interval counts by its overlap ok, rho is 0.54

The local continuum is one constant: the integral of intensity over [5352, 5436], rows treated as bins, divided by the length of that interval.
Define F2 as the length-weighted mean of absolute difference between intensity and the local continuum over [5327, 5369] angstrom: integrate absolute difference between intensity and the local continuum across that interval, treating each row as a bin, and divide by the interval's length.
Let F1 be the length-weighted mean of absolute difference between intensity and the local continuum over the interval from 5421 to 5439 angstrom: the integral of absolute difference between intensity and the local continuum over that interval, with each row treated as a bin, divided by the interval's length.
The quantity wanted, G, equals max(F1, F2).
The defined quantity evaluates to 0.45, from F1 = 0.339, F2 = 0.445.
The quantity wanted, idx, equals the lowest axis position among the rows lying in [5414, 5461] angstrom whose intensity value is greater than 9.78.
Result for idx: 5422.25 angstrom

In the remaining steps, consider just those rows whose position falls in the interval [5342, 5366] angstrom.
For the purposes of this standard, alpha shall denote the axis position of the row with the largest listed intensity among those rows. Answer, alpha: 5357.72 angstrom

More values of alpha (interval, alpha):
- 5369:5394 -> 5370.07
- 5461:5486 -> 5482.51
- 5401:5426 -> 5422.25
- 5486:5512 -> 5490.09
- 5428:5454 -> 5434.75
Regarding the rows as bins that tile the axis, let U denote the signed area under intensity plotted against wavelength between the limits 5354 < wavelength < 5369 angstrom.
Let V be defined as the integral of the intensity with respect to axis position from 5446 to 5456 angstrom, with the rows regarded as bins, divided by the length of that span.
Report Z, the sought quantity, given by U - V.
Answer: 145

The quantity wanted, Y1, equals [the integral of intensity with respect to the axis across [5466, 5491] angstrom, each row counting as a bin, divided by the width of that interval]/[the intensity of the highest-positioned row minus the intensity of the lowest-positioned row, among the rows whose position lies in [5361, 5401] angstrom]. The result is -11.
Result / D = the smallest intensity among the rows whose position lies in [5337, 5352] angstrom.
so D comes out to 9.065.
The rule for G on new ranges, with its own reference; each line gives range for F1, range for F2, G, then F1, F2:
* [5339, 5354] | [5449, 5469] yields 0.27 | 0.247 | 0.273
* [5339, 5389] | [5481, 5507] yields 0.40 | 0.354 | 0.396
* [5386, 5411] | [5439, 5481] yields 0.50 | 0.499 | 0.299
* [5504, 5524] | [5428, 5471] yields 0.37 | 0.365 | 0.295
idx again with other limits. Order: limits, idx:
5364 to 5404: 5365.12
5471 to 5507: 5479.99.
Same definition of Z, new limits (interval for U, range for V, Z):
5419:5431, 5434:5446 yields 106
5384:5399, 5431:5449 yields 127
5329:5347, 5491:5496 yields 159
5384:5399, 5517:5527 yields 128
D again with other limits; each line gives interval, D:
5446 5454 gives 9.127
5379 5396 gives 8.386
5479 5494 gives 9.772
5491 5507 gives 9.362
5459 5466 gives 9.526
